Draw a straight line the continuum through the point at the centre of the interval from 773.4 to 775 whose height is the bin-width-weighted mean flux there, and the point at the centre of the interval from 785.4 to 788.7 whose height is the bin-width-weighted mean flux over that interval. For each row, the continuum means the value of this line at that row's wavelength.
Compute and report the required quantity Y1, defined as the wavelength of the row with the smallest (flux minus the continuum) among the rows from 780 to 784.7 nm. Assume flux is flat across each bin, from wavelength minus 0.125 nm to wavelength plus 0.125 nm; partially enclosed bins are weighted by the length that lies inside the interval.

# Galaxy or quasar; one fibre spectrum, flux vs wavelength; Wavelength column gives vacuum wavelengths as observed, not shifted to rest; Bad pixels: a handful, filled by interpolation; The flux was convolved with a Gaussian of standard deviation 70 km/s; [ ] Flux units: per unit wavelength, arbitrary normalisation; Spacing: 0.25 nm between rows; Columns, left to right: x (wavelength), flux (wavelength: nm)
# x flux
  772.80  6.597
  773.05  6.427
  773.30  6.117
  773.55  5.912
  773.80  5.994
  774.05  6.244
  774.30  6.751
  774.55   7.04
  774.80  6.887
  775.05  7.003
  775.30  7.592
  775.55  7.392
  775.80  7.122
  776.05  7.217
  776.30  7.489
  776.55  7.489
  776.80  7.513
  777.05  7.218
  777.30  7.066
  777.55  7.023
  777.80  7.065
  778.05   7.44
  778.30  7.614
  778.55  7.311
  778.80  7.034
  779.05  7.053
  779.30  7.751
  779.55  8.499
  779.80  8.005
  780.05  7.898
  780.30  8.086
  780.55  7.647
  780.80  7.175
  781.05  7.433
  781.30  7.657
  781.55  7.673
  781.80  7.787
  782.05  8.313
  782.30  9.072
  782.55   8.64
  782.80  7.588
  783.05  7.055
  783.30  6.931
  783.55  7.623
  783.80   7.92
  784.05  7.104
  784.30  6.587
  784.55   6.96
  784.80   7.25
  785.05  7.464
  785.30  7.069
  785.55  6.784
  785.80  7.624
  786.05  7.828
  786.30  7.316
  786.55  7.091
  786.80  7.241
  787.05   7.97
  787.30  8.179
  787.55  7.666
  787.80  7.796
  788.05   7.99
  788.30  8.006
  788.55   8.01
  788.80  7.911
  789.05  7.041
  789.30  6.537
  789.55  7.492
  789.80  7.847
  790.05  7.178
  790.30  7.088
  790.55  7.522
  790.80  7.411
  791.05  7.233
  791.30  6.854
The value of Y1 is 784.30 nm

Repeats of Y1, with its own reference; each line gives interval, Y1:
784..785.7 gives 784.30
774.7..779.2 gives 779.05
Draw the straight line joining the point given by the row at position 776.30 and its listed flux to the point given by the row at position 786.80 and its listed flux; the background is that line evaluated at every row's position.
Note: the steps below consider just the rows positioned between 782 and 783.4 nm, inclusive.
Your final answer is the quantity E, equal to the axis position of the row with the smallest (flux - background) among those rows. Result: 783.30 nm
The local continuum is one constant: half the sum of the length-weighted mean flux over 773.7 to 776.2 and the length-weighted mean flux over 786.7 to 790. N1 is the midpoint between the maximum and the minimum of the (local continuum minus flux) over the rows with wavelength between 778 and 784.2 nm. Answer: -0.7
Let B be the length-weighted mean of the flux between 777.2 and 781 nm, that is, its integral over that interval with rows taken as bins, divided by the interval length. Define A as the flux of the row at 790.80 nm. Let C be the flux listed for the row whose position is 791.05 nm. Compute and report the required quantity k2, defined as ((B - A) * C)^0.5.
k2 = 0.9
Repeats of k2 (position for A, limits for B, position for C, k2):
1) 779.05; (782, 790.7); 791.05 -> 1.9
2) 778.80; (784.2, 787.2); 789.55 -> 1.4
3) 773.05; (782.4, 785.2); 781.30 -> 2.7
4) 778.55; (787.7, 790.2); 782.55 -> 1.5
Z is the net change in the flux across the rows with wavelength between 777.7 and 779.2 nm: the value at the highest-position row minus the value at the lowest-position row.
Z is 0.0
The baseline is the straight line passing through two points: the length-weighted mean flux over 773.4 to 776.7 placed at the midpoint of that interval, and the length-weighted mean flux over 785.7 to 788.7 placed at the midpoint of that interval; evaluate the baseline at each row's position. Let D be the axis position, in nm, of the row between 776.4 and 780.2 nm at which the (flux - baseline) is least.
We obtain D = 778.80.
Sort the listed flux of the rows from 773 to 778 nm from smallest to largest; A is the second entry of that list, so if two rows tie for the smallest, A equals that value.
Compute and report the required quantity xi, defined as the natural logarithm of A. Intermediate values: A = 5.994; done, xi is 1.791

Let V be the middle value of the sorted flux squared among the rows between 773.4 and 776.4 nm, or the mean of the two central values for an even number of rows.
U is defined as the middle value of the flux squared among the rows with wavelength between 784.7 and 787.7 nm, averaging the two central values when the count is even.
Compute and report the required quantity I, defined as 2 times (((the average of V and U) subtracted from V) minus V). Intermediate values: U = 55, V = 49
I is -103.9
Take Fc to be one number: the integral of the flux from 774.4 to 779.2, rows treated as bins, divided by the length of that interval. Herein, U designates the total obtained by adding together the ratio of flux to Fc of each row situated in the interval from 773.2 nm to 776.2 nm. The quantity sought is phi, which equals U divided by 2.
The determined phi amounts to 5.6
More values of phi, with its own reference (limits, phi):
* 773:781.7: 17.5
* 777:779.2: 4.5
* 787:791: 8.4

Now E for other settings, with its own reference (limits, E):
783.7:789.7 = 784.30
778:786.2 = 784.30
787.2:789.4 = 789.30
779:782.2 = 779.05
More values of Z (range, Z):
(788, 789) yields -0.1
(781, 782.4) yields 1.6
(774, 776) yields 0.9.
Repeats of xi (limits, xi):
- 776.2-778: 1.955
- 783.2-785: 1.936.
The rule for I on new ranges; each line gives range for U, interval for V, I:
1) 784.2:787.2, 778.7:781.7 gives -111.2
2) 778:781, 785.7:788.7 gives -119.3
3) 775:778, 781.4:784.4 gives -110.6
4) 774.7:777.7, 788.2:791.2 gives -107.6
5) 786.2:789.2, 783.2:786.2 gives -113.2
